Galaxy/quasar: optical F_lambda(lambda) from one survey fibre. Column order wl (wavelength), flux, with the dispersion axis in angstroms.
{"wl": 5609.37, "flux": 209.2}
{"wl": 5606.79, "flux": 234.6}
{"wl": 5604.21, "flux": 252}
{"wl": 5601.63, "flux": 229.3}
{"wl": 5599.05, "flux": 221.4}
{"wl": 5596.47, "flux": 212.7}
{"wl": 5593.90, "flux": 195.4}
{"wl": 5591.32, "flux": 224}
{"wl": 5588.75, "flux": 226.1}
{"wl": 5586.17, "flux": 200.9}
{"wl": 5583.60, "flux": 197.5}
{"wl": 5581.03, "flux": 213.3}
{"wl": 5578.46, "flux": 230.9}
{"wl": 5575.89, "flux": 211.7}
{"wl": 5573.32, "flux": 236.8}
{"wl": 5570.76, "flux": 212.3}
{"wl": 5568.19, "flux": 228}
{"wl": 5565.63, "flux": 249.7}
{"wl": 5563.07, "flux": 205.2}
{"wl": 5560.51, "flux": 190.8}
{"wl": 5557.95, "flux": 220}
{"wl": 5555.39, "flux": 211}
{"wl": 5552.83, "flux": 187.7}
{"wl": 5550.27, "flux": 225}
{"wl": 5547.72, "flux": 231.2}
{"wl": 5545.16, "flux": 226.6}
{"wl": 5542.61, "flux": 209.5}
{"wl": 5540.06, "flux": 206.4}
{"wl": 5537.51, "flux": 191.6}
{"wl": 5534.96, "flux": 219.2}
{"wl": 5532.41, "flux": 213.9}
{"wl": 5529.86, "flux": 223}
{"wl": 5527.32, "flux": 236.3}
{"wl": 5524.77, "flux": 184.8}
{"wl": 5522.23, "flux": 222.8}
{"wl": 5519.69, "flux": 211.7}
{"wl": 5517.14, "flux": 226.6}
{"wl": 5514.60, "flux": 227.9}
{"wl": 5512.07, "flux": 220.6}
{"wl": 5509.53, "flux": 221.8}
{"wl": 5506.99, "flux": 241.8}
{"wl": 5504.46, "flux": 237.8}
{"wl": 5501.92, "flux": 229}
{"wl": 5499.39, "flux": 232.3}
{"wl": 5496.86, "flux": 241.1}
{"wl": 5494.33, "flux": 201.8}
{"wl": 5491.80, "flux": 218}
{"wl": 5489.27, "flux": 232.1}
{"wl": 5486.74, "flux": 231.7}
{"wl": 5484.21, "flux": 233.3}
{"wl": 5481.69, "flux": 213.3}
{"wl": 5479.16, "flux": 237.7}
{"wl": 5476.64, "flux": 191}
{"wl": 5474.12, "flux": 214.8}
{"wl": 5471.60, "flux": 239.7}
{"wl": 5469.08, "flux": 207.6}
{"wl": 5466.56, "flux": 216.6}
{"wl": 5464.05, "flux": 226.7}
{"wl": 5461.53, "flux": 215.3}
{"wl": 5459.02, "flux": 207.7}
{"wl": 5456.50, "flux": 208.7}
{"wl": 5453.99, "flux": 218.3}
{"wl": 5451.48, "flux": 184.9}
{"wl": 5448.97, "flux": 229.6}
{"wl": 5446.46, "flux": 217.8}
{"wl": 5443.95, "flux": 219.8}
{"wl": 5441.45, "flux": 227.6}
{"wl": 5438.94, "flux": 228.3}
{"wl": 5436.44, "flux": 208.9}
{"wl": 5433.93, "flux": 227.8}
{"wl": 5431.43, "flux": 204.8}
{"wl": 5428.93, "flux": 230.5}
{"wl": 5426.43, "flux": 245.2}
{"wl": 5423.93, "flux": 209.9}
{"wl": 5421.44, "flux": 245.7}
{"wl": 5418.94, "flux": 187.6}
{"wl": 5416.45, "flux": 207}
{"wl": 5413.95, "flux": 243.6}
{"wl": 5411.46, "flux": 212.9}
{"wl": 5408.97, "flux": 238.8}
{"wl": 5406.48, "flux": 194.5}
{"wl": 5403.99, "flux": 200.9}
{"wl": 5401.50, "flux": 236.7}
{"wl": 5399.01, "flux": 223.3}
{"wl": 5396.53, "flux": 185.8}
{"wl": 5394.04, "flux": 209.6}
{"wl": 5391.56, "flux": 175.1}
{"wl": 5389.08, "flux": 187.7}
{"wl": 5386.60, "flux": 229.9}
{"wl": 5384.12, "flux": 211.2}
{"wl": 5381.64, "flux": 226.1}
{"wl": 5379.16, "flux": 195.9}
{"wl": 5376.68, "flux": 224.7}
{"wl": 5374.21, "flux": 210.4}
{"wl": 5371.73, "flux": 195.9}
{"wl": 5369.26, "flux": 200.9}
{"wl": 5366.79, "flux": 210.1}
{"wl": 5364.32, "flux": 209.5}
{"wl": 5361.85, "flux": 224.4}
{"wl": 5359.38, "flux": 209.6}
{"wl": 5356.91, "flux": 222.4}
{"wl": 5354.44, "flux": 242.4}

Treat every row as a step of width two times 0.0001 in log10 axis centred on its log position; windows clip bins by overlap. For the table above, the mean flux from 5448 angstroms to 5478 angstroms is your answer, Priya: 213.4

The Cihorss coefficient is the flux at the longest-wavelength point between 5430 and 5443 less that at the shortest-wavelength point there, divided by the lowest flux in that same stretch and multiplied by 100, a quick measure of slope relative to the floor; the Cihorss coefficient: 11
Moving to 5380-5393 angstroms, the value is -29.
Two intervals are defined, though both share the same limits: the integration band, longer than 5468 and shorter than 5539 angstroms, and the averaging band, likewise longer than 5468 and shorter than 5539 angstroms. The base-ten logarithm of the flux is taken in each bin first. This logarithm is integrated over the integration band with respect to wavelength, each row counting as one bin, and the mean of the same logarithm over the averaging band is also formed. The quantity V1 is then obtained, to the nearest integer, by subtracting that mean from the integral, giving 164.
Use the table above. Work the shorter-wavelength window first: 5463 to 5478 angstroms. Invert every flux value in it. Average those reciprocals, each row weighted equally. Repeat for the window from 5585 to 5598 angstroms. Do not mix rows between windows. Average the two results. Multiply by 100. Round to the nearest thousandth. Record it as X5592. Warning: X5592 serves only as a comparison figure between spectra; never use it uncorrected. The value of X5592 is 0.469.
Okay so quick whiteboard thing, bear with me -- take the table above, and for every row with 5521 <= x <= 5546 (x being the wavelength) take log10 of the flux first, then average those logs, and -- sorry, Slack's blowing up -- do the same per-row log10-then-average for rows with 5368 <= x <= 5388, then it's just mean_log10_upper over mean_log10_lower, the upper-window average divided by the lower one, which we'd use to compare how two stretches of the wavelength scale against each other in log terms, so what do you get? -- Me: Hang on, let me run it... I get 1.001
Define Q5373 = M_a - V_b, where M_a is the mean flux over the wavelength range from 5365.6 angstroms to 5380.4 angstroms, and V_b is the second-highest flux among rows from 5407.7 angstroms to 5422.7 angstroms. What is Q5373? -37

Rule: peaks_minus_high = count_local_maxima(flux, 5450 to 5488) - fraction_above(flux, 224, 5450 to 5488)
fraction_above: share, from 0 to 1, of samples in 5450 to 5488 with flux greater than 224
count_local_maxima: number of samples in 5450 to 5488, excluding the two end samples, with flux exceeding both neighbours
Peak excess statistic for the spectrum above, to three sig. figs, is 4.67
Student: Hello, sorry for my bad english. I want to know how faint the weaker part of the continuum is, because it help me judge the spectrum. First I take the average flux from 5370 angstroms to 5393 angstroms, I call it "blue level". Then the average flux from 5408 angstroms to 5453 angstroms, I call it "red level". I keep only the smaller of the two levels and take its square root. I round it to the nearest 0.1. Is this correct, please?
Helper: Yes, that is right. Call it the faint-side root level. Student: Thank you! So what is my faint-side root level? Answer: 14.4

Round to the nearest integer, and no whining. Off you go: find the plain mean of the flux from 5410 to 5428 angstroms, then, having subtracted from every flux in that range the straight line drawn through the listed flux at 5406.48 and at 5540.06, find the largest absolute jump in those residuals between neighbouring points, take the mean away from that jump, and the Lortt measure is -164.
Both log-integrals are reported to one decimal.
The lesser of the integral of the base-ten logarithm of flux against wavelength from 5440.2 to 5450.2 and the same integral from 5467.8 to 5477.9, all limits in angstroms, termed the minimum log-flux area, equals 23.5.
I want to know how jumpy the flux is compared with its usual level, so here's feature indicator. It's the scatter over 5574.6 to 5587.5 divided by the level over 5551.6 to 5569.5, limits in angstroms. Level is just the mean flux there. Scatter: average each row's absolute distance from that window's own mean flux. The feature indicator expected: 0.044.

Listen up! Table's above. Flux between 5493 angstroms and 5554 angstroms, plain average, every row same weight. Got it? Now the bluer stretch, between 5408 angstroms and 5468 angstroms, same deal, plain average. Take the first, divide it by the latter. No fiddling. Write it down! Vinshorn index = 1.00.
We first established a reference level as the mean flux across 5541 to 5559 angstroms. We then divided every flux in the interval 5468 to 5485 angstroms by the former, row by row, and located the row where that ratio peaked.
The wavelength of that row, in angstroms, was 5471.60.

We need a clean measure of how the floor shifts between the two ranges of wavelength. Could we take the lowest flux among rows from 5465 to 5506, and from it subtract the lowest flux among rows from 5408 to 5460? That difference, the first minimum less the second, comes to 6.1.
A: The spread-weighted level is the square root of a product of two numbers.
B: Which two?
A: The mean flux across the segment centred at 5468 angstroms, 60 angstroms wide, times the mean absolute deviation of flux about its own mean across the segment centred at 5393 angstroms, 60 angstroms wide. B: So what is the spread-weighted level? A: 57.8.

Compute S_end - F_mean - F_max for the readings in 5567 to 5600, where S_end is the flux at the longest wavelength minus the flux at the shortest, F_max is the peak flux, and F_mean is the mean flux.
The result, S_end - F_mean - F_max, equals -460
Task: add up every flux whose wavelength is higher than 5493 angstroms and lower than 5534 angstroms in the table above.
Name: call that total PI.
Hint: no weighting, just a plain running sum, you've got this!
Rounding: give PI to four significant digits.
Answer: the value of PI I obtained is 3573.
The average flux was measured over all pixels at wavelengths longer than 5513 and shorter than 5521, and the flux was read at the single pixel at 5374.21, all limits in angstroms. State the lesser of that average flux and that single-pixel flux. 210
